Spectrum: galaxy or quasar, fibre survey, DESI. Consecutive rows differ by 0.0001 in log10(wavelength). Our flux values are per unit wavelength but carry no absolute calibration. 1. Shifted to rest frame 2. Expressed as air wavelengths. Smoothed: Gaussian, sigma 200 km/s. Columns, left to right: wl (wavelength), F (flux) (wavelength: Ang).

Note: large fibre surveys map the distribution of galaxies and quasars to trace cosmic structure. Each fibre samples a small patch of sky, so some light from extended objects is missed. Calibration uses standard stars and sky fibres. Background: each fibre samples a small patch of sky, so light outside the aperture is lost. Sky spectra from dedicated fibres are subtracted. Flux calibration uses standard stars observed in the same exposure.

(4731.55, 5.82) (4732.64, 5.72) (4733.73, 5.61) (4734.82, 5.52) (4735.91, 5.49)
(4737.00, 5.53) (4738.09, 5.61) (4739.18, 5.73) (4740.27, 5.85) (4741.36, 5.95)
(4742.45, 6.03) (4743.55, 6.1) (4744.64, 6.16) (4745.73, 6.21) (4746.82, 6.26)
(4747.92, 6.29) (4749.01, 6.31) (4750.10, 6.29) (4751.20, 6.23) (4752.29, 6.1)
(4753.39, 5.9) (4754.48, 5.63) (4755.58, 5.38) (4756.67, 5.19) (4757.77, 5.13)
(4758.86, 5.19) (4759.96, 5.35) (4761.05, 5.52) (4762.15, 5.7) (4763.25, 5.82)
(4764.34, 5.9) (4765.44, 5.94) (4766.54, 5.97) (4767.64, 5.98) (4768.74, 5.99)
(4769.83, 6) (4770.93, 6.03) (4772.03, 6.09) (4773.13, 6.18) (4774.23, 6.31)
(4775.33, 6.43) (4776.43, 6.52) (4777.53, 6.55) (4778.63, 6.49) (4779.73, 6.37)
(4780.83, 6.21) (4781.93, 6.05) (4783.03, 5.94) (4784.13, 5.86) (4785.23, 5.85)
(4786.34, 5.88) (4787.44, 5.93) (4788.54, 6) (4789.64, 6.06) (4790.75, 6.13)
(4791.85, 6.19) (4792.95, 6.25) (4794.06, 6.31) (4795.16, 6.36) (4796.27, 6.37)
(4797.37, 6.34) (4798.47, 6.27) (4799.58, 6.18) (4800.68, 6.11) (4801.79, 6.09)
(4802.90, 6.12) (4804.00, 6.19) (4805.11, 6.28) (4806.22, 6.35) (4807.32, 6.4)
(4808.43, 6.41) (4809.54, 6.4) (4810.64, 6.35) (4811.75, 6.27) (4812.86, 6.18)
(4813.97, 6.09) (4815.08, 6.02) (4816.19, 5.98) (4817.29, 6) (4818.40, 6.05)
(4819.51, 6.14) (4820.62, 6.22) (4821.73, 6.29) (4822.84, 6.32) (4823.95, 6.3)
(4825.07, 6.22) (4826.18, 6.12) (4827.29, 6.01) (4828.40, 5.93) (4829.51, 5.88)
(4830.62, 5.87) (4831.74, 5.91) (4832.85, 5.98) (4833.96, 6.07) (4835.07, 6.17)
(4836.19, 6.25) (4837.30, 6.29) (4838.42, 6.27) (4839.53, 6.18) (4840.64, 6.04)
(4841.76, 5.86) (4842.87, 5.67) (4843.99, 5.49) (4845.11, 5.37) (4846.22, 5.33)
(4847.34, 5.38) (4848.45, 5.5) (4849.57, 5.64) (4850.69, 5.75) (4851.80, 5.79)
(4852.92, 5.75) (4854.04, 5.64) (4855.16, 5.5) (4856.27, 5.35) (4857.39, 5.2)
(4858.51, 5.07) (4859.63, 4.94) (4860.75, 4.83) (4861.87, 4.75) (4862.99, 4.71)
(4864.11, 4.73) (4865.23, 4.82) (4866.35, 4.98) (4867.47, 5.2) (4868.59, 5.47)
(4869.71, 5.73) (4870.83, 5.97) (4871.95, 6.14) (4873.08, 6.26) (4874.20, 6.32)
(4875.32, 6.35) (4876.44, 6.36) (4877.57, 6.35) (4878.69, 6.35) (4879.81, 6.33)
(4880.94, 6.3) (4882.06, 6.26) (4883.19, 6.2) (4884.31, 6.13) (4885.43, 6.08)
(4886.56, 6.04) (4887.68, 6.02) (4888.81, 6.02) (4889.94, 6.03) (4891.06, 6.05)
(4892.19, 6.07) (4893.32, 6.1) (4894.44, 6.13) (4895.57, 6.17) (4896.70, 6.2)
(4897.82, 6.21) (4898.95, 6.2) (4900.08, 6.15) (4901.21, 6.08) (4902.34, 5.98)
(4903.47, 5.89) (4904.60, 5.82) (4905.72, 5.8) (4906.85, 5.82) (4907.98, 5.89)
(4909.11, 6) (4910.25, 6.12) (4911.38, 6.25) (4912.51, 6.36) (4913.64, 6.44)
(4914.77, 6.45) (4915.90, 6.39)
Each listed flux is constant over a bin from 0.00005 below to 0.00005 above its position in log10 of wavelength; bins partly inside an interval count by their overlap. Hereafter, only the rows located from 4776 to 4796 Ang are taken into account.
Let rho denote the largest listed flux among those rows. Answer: 6.55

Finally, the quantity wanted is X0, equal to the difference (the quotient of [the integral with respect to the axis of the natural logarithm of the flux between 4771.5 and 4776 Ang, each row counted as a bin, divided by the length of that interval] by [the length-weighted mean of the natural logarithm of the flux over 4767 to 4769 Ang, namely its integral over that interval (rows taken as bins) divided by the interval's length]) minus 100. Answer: -99.0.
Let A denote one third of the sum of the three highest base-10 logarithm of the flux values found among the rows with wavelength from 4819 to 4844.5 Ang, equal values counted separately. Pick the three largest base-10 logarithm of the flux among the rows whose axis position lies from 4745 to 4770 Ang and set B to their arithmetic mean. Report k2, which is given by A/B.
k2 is 1.00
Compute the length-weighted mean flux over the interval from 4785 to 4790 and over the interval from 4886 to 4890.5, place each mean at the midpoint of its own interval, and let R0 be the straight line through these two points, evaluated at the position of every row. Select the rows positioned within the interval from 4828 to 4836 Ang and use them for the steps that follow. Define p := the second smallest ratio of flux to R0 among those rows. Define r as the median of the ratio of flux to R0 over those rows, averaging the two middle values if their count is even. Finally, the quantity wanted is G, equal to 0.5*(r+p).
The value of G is 0.99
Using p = 0.98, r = 0.99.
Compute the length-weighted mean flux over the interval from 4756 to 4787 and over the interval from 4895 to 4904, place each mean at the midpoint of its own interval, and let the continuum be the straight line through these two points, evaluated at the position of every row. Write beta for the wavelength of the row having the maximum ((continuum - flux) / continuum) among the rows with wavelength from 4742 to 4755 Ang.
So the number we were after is 4754.48 Ang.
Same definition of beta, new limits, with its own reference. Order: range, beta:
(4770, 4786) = 4785.23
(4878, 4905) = 4904.60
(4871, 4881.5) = 4871.95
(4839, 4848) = 4846.22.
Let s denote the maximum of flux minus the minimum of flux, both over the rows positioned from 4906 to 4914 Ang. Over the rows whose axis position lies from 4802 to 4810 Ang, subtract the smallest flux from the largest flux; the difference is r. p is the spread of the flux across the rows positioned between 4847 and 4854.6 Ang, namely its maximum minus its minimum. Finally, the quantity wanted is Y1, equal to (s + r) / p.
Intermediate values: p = 0.41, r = 0.29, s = 0.62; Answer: 2.2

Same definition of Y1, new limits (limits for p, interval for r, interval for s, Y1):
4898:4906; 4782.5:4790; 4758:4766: 2.4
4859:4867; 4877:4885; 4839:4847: 4.0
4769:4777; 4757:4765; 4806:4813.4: 1.9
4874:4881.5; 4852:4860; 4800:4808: 18.7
